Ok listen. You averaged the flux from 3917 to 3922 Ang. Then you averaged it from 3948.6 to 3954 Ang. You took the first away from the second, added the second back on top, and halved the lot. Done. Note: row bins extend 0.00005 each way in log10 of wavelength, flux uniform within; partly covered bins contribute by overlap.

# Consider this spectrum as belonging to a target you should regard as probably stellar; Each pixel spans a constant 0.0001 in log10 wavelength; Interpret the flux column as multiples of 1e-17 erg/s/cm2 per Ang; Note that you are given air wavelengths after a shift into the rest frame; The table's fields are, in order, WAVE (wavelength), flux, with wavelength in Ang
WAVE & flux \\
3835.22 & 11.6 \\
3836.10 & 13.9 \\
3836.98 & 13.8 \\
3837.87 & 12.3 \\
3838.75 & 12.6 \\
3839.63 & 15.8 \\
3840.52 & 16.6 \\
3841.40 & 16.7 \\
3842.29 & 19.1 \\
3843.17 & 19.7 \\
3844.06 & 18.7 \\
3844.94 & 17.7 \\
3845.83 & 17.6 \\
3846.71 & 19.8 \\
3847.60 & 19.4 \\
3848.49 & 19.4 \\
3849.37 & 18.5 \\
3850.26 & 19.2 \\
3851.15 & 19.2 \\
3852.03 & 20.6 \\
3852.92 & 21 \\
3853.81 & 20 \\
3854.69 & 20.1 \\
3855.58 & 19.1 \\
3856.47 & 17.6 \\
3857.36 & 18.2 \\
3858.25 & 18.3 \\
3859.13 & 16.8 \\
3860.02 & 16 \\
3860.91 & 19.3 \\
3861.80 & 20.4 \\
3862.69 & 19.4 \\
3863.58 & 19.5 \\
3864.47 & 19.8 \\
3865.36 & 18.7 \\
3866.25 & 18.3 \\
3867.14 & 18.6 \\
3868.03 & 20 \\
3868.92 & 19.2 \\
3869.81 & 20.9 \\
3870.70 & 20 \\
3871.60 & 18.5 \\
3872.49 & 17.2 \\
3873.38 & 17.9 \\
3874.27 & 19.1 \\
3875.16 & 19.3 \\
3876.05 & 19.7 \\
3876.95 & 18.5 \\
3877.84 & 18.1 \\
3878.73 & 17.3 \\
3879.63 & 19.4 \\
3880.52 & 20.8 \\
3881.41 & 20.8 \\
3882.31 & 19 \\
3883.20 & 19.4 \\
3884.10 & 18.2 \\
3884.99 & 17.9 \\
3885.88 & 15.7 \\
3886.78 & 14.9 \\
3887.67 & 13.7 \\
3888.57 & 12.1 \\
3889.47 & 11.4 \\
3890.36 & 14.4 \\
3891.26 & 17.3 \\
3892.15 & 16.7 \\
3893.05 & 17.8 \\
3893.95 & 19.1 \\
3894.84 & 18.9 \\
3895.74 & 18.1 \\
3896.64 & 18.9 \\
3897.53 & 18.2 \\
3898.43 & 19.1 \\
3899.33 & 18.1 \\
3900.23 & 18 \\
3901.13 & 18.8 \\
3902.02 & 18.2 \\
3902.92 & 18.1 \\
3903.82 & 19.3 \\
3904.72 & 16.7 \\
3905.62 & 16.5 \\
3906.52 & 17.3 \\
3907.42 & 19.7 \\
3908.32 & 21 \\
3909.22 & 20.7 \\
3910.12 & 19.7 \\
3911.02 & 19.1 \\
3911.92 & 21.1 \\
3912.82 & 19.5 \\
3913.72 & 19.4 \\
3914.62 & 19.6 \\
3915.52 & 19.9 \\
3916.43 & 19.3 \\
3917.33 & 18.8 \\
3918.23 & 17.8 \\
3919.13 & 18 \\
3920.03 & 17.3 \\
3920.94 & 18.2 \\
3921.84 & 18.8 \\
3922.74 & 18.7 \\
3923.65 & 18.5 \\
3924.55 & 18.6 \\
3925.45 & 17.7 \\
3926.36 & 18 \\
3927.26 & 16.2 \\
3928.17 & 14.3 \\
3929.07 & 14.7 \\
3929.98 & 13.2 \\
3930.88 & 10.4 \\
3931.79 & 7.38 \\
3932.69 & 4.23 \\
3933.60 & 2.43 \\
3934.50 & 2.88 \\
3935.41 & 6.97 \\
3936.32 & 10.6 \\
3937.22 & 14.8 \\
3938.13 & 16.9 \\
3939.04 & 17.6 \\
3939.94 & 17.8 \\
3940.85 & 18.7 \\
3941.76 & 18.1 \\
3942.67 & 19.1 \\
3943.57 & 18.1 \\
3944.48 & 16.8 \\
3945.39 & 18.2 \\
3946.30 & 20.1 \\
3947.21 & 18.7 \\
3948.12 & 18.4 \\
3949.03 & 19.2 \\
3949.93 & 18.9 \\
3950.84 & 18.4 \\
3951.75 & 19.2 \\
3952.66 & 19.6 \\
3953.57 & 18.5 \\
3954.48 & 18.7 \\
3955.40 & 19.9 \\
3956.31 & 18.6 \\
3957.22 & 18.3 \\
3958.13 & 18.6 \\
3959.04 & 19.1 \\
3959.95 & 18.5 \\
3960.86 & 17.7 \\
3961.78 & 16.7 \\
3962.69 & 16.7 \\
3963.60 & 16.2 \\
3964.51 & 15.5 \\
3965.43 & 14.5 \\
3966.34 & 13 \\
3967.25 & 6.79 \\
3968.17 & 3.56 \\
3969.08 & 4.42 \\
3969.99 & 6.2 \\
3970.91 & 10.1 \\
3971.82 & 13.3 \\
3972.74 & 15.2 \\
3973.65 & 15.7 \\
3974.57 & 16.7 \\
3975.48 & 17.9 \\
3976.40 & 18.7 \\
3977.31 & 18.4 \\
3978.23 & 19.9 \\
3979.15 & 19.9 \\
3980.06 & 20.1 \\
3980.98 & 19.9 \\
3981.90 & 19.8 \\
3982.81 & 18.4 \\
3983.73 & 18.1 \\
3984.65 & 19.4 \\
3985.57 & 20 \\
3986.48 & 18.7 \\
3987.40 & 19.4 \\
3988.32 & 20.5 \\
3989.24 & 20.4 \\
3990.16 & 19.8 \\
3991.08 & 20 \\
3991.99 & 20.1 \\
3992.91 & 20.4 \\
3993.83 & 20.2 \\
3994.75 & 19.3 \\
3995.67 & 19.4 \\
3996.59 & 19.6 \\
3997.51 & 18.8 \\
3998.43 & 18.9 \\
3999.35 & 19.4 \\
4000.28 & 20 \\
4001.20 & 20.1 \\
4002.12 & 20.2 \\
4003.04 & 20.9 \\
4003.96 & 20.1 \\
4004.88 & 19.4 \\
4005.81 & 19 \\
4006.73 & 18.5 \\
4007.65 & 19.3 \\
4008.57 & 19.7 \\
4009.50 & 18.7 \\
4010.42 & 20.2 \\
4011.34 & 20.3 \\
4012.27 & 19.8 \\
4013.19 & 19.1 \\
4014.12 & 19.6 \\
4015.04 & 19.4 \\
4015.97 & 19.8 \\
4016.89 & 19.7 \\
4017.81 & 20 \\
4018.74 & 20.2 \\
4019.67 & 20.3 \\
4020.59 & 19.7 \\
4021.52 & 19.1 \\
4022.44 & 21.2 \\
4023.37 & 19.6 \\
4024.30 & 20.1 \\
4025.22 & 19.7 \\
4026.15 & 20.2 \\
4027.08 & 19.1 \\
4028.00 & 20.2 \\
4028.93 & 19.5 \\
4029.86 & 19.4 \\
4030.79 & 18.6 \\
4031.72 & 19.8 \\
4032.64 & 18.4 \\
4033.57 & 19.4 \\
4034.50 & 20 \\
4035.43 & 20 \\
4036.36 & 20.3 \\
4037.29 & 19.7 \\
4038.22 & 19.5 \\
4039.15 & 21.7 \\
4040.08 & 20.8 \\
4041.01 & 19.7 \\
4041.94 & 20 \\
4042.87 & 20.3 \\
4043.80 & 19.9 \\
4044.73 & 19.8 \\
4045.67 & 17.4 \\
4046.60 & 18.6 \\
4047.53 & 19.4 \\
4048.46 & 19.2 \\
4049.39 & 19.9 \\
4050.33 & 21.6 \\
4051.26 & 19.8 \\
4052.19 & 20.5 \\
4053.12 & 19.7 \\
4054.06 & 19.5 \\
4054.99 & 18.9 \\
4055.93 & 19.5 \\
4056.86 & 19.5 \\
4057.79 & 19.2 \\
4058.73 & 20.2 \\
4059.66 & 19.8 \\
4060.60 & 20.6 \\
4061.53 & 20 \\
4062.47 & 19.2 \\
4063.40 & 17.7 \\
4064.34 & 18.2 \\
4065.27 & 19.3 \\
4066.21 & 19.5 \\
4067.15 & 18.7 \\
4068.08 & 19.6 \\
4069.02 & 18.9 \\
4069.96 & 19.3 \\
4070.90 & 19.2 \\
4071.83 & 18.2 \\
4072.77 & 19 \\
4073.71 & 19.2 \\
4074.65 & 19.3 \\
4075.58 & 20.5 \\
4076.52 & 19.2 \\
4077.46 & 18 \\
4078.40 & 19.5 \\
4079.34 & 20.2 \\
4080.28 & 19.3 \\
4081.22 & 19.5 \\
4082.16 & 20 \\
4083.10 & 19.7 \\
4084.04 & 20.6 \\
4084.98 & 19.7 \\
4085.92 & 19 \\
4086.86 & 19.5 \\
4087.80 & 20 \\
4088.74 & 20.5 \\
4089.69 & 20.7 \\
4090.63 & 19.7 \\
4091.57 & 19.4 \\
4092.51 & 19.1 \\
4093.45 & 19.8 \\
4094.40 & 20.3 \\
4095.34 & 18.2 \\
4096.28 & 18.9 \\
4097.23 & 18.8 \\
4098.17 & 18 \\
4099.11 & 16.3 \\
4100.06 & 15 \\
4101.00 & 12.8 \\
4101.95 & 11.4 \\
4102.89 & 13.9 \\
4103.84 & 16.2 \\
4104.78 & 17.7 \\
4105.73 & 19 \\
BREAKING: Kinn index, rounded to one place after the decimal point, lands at 9.9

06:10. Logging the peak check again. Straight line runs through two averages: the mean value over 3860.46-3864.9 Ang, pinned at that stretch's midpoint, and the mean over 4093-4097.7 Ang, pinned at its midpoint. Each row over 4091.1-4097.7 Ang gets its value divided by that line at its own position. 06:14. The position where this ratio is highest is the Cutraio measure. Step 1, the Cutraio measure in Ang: 4094.40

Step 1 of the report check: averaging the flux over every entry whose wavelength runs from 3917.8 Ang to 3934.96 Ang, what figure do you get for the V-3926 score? 14.1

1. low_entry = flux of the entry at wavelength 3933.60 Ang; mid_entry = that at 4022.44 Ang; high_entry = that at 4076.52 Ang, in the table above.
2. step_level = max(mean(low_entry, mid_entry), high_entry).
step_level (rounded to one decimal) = 19.2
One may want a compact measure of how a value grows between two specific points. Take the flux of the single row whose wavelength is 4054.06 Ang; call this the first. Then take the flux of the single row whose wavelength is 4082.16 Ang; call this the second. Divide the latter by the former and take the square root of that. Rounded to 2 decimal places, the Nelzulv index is 1.01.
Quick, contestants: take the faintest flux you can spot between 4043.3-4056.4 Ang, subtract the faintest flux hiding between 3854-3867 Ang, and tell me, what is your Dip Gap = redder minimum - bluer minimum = 1.4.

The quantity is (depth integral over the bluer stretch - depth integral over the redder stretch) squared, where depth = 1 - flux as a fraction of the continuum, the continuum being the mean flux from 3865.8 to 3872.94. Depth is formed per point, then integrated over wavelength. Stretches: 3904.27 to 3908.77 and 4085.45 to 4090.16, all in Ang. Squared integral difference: 0.17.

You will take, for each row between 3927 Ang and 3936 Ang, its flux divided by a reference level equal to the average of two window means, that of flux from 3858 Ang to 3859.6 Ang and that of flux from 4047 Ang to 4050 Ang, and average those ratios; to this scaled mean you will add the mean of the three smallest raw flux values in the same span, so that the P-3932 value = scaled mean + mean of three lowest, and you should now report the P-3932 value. 3.7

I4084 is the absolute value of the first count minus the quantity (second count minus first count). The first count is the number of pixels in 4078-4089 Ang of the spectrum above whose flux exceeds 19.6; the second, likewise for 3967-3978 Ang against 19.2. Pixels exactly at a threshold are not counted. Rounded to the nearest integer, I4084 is 14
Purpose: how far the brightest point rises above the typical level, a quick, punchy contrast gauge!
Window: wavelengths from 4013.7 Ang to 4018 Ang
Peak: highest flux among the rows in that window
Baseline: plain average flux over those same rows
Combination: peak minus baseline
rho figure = 0.3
